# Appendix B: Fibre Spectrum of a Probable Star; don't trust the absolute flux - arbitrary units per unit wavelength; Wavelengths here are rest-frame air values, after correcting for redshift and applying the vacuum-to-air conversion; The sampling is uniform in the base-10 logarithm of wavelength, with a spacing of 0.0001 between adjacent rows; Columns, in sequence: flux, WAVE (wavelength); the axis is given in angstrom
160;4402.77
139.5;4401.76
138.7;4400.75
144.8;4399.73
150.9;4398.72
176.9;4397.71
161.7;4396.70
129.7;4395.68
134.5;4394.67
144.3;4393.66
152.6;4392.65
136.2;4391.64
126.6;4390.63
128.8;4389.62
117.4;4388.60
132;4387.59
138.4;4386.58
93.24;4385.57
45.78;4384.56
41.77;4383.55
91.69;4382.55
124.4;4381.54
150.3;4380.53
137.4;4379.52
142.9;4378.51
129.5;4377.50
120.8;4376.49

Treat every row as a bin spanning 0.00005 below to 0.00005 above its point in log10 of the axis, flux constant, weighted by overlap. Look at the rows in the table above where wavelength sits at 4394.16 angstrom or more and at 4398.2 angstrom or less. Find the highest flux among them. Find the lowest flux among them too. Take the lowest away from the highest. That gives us 47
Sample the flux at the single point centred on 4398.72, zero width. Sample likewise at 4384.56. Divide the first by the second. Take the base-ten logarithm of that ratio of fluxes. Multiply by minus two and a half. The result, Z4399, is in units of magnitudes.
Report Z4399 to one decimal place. -1.3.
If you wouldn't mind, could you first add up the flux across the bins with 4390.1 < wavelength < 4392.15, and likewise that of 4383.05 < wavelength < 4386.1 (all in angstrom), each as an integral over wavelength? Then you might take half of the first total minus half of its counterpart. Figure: 42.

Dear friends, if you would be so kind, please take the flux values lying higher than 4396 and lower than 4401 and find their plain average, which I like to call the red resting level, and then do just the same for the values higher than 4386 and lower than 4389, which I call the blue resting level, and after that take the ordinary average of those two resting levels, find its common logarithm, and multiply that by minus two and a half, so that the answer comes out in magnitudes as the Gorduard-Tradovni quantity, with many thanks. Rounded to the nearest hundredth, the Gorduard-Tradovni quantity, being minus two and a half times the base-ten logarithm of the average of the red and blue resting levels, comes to -5.38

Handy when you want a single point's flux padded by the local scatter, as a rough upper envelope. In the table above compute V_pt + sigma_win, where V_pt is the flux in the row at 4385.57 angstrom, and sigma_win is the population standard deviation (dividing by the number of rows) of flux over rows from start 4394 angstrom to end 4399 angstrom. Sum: 111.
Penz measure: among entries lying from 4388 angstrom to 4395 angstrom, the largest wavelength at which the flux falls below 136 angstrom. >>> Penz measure 4394.67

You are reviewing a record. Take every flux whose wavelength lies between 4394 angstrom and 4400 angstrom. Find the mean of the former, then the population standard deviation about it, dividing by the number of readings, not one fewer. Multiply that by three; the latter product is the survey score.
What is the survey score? 48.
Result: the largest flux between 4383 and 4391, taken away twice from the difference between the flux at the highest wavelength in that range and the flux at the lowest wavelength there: -192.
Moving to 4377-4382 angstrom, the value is -306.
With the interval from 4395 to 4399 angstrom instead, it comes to -333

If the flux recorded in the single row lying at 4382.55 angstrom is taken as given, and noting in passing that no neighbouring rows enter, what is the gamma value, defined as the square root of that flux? 9.6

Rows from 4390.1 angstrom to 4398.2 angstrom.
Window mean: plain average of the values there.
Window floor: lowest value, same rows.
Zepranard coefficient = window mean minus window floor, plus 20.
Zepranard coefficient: 39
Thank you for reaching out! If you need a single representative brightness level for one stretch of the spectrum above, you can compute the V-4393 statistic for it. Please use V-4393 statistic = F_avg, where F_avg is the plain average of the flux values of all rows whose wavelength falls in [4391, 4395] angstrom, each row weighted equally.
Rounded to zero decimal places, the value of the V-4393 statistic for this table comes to 142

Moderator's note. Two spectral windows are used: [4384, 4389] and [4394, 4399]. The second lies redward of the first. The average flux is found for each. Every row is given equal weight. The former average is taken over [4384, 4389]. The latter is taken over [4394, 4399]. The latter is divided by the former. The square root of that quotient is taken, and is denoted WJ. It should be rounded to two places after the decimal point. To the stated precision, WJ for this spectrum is 1.20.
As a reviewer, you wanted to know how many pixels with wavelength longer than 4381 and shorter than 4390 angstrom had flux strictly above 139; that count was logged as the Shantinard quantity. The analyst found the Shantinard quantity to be 0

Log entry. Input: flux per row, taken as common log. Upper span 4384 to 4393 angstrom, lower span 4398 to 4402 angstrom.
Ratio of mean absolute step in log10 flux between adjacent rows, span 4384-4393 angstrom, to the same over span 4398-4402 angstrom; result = 6.5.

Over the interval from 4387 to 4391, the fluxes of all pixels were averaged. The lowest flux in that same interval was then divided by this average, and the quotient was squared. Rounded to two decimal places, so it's 0.87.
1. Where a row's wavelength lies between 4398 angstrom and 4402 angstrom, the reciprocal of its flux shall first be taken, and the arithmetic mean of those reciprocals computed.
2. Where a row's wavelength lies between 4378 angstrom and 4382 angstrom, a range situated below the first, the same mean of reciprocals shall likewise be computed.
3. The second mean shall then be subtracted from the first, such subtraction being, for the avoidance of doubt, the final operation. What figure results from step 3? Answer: -0.0003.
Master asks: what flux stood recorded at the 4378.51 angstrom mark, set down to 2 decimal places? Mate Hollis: 142.90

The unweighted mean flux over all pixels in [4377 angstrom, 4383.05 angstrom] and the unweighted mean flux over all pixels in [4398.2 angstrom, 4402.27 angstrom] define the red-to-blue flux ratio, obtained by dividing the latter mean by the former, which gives 1.11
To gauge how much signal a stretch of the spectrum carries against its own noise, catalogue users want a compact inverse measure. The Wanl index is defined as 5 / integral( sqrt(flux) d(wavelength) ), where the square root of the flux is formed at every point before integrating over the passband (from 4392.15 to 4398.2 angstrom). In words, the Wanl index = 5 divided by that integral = 0.07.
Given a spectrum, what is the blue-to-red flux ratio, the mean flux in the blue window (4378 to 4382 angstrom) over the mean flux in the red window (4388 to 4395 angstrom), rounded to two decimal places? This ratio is 1.03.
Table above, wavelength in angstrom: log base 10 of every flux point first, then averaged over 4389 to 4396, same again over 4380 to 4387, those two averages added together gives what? 4.08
